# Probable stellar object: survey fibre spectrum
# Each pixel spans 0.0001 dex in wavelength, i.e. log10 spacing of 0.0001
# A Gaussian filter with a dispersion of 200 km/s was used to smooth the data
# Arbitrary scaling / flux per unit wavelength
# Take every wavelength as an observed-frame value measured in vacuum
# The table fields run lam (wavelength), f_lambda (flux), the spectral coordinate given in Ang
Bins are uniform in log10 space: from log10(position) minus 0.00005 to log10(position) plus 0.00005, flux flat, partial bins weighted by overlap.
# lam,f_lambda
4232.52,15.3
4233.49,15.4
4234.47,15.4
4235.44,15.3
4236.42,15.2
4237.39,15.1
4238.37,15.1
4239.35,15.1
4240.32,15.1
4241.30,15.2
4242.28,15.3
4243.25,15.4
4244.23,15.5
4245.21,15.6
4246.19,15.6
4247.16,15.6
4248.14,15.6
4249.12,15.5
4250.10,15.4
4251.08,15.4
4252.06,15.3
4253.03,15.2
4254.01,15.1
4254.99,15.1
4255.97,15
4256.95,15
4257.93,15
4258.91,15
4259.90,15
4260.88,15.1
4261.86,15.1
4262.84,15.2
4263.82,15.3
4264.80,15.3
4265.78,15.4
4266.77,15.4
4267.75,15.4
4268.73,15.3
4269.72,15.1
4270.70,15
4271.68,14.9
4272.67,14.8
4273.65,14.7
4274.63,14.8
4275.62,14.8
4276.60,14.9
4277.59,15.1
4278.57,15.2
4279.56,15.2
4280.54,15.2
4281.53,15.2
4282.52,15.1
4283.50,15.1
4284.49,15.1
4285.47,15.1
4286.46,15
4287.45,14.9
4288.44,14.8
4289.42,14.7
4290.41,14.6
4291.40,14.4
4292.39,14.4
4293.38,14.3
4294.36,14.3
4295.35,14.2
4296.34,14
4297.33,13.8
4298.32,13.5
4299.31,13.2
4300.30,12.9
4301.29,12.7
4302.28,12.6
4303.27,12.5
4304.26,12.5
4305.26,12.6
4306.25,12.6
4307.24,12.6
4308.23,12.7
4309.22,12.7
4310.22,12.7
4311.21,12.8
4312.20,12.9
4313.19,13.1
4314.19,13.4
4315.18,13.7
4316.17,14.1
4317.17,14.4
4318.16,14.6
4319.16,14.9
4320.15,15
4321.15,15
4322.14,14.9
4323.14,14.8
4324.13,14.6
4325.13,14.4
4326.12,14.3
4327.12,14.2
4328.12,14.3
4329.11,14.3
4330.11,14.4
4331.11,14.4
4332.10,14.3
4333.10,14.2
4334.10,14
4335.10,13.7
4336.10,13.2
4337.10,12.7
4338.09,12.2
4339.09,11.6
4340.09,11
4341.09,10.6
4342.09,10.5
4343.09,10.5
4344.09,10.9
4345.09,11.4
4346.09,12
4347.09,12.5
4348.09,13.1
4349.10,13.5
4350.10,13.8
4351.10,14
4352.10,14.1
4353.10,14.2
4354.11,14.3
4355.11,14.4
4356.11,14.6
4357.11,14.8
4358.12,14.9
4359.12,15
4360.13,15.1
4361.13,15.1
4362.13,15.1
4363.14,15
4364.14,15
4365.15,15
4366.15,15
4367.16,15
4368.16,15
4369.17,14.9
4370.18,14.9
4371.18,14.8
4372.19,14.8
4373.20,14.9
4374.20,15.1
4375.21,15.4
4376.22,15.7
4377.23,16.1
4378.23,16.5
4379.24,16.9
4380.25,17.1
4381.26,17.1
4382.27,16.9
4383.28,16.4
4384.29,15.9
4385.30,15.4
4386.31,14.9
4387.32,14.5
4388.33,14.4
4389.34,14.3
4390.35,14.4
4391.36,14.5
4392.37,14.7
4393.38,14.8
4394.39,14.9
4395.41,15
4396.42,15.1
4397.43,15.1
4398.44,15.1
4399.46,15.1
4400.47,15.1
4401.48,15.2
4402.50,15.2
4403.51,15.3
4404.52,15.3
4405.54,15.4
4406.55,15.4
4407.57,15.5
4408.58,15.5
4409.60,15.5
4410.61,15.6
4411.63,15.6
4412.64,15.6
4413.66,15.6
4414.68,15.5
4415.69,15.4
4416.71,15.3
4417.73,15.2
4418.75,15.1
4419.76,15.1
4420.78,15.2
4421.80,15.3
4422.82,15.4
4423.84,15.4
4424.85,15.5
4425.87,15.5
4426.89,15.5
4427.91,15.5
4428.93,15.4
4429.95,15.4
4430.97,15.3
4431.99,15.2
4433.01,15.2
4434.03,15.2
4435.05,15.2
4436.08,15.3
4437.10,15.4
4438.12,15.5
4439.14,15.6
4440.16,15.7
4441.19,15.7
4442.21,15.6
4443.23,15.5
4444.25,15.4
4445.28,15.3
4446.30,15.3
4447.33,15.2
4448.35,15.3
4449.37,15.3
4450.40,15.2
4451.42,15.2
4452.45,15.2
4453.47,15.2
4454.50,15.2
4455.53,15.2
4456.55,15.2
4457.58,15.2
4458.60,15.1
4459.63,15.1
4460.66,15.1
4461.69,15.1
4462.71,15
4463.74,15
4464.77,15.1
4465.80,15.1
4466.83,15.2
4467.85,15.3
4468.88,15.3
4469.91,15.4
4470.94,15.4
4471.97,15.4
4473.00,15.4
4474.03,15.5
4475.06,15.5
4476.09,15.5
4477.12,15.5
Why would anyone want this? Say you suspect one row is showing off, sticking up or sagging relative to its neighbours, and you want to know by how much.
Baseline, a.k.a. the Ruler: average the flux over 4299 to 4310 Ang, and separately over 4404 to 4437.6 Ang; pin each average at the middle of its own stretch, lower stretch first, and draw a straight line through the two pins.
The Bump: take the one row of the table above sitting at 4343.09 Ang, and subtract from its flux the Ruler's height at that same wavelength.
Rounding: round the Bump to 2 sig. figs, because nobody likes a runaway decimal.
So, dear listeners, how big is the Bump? -3.1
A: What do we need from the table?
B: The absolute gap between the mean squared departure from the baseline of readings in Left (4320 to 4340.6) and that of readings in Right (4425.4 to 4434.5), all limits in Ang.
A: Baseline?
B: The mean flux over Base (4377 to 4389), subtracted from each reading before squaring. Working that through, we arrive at 5.3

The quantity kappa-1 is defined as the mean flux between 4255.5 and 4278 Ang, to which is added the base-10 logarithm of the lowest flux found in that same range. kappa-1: 16.2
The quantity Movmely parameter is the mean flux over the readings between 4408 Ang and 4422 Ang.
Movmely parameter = 15.4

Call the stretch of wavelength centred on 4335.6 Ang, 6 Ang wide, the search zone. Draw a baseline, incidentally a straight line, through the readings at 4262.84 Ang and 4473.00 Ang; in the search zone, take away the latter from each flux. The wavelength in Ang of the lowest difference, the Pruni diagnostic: 4338.09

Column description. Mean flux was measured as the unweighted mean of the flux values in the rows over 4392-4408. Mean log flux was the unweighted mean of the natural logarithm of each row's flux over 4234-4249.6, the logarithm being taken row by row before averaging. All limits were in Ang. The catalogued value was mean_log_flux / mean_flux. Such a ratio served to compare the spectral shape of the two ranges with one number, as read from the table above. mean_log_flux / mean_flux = 0.180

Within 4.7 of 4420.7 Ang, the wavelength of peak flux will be 4424.85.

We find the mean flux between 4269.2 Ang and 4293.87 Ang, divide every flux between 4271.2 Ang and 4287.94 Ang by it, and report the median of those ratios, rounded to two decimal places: 1.01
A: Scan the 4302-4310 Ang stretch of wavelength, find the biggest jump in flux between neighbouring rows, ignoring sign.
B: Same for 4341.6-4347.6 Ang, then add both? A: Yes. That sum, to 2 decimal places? 0.70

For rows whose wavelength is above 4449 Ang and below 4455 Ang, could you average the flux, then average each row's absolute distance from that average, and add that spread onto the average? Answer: 15.2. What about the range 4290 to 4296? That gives 14.5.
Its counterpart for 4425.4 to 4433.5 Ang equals 15.5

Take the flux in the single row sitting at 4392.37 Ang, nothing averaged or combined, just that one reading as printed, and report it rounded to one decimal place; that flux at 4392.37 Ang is 14.7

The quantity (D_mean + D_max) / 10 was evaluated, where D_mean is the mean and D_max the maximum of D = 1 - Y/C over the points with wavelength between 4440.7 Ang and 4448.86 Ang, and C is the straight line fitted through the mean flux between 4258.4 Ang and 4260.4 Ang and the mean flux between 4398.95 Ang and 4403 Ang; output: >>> -0.0014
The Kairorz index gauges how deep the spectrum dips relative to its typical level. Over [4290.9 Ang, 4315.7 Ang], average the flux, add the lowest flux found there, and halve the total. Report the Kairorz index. 12.9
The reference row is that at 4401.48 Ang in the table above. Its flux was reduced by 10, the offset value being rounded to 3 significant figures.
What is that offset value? 5.20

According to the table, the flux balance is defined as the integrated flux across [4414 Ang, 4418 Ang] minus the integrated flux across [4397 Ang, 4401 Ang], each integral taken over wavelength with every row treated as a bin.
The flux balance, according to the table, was 1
